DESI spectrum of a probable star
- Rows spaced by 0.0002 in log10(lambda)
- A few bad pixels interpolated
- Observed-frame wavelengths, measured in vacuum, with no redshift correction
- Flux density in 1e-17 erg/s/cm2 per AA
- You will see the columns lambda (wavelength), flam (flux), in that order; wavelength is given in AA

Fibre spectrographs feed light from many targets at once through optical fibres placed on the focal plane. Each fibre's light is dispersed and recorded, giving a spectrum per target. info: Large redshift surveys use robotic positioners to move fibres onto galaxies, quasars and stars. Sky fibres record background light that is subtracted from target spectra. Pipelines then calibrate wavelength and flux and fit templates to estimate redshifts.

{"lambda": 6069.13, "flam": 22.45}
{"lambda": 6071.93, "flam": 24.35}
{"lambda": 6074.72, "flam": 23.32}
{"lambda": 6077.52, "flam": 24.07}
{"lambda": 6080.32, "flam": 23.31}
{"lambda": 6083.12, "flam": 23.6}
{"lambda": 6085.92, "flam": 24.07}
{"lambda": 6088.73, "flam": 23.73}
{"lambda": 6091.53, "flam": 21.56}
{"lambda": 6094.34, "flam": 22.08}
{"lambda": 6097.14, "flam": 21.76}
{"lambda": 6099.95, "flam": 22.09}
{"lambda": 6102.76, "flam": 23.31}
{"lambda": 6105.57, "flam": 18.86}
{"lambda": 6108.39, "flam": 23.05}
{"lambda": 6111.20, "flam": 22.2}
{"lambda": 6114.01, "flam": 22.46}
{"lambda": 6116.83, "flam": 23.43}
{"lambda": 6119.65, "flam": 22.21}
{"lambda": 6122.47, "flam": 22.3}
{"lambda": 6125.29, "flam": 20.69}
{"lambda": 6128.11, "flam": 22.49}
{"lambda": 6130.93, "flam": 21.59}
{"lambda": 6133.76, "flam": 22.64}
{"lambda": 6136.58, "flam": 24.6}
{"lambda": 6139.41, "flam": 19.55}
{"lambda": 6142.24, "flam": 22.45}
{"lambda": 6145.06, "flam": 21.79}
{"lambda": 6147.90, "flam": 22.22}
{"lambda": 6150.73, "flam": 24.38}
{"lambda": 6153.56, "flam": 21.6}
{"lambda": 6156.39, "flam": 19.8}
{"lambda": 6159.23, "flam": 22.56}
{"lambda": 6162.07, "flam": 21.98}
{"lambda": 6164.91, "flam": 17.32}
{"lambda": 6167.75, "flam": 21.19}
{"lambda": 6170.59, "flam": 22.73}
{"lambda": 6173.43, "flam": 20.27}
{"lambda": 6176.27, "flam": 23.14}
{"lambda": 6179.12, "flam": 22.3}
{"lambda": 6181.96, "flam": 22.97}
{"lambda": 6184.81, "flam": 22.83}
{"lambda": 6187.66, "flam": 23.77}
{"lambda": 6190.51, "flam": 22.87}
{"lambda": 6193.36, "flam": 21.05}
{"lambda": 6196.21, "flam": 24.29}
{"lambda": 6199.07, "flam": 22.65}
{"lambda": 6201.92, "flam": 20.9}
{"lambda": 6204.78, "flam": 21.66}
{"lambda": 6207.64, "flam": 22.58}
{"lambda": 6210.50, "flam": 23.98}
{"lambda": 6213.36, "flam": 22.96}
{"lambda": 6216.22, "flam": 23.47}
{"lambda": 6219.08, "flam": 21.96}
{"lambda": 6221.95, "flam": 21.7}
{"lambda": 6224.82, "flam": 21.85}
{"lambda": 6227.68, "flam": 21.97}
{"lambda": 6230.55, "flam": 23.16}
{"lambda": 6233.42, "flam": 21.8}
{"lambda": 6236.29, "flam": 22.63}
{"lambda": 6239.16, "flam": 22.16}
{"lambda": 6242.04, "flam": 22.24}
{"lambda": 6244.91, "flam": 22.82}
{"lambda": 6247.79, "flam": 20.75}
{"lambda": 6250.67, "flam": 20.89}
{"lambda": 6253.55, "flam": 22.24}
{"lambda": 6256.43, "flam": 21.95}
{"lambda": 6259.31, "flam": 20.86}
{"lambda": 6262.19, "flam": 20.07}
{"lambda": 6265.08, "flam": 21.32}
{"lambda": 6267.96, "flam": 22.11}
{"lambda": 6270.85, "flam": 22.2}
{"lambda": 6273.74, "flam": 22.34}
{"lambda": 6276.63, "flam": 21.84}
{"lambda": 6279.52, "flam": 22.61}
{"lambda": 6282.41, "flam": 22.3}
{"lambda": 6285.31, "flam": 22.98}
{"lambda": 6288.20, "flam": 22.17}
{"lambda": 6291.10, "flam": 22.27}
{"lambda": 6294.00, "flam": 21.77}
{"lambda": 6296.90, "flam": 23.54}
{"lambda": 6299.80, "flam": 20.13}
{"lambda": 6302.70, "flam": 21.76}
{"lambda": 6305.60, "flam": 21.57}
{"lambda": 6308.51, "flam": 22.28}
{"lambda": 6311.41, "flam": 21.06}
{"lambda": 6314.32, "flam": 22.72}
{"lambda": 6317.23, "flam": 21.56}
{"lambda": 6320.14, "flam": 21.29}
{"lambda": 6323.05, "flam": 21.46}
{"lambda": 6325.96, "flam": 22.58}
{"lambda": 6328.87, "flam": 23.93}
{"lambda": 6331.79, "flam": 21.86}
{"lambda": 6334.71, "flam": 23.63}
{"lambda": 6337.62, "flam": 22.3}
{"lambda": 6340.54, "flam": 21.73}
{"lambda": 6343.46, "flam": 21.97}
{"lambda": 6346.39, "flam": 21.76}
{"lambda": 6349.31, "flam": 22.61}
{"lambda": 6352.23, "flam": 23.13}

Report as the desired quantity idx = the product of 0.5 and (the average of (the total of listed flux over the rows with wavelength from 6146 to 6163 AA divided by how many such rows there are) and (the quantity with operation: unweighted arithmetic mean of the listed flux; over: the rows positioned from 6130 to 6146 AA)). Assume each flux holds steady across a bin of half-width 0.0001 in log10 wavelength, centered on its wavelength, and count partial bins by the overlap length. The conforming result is 11.0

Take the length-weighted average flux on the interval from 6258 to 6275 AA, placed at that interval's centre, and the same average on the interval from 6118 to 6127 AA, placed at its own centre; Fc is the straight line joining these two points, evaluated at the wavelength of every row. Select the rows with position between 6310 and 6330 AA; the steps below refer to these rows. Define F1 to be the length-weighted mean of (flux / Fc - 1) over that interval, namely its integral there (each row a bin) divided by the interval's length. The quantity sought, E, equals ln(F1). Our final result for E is -3.4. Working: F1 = 0.033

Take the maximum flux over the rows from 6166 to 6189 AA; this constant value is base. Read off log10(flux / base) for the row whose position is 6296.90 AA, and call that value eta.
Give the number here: -0.004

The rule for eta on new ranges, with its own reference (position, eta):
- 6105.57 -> -0.100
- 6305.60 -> -0.042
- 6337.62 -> -0.028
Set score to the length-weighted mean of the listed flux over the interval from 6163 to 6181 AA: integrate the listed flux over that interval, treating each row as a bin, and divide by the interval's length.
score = 21.2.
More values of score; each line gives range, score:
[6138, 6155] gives 22.0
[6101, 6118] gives 22.2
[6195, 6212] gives 22.6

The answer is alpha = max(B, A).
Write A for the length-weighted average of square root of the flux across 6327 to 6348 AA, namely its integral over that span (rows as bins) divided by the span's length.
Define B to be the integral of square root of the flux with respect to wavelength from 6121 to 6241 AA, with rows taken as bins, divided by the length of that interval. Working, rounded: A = 4.74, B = 4.71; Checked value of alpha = 4.74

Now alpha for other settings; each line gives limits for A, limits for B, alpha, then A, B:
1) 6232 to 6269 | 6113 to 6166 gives 4.68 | 4.66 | 4.68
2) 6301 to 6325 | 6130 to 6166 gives 4.66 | 4.66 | 4.66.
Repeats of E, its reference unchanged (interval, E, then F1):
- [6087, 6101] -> -3.9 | 0.020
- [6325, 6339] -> -2.6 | 0.072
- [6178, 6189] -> -2.8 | 0.061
